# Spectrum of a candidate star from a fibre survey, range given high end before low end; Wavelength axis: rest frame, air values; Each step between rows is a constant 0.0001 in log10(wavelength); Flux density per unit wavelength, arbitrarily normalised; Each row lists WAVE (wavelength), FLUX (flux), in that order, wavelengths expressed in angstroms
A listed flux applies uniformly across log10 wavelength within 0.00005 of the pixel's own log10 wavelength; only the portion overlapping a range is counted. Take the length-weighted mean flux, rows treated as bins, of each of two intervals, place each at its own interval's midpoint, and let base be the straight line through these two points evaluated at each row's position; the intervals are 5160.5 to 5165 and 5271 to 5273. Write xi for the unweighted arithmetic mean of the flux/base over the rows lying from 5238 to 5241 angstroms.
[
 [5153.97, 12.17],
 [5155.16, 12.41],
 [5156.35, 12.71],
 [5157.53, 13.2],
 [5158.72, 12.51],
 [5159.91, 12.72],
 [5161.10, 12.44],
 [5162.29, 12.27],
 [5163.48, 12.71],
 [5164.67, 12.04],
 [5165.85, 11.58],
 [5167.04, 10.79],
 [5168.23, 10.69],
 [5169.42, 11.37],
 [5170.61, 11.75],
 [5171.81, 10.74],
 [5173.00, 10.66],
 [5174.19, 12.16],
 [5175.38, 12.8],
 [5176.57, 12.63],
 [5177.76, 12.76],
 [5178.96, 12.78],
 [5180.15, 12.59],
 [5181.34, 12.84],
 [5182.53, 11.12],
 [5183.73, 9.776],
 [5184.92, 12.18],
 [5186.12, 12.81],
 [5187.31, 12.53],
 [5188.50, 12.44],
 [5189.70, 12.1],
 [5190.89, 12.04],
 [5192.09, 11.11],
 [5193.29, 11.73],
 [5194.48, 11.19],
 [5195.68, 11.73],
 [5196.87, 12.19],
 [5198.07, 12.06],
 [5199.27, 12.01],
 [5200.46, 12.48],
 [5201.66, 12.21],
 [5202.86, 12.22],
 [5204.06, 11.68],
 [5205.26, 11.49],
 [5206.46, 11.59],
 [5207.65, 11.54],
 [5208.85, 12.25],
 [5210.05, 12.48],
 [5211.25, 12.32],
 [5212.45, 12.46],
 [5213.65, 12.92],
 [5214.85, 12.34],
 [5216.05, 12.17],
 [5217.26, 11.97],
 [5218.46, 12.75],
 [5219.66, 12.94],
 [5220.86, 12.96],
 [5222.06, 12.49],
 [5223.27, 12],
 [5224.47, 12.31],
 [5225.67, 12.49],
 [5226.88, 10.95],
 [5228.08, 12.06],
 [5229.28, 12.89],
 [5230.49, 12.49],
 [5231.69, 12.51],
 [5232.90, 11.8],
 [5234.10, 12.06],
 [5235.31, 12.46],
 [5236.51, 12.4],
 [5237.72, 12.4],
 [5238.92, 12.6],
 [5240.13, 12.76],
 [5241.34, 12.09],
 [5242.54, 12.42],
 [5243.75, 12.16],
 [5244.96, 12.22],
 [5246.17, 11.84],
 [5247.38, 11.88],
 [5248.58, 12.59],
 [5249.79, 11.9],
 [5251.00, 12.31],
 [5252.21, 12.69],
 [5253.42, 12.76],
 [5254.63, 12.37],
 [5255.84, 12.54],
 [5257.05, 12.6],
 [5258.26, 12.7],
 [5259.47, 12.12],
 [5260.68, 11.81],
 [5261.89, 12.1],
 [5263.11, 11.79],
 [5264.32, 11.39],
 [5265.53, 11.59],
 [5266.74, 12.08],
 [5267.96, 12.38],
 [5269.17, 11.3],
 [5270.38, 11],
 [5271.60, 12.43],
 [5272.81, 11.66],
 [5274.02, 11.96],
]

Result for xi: 1.04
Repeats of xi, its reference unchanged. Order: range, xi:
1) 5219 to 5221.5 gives 1.06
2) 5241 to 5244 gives 1.00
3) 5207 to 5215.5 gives 1.00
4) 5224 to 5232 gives 1.00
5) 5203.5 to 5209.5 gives 0.95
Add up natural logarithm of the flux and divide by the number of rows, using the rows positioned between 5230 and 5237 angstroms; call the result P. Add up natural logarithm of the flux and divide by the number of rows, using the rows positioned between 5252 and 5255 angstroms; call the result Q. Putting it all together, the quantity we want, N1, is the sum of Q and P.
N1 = 5.04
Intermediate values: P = 2.508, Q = 2.53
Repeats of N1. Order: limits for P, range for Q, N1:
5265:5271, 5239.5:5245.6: 4.97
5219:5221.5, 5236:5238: 5.08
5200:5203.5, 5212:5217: 5.03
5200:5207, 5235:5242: 5.00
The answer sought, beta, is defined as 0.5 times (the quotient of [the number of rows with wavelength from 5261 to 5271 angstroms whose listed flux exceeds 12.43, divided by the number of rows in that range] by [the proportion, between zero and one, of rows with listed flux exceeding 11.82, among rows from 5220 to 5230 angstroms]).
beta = 0.00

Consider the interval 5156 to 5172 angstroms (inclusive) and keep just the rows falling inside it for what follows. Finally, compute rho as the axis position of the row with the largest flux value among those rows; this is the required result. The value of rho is 5157.53 angstroms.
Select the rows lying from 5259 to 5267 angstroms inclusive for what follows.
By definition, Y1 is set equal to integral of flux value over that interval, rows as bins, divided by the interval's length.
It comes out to 11.83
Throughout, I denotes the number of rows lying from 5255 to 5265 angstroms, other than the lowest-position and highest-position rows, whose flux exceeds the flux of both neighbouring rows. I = 2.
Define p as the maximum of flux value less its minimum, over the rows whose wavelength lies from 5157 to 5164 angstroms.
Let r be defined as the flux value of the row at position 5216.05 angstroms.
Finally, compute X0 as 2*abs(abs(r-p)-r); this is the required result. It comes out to 1.86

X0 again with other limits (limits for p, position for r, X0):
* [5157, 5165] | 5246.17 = 2.32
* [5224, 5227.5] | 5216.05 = 3.08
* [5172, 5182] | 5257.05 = 4.36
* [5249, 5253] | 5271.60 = 1.58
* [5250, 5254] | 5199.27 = 0.90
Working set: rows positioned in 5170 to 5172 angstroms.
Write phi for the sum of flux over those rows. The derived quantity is 22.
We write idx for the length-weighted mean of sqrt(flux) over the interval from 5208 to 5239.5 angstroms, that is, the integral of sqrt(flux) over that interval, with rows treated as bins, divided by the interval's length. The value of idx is 3.51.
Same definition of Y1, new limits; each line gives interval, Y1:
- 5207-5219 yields 12.32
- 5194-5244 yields 12.22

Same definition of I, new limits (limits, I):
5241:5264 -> 6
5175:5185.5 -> 2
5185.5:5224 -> 8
